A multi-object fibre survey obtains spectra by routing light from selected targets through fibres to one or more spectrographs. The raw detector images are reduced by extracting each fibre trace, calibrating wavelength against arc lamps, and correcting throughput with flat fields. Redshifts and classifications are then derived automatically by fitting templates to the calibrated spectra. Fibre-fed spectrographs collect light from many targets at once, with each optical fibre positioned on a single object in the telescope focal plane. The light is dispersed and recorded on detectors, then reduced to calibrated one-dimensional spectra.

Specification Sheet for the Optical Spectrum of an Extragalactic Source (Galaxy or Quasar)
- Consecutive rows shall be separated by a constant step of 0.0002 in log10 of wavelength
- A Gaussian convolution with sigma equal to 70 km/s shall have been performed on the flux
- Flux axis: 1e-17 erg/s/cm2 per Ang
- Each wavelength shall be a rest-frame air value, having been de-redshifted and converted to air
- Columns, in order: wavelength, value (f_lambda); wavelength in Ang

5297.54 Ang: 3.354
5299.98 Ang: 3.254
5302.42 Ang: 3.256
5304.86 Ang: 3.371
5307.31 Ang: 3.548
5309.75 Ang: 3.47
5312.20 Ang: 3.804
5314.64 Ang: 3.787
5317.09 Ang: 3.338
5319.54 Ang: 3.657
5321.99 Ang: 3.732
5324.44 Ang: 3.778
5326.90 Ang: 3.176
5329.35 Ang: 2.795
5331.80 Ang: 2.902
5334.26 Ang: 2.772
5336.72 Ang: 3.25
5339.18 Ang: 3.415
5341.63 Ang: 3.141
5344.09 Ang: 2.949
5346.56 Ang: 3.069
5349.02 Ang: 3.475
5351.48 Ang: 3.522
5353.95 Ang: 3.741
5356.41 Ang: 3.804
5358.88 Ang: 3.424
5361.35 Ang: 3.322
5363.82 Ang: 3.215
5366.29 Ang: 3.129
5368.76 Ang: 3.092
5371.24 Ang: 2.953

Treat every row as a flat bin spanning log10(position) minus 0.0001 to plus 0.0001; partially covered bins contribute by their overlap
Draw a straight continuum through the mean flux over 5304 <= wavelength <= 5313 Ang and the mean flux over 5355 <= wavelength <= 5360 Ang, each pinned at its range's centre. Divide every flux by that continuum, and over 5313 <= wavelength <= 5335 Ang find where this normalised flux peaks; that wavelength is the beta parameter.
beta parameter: 5314.64 Ang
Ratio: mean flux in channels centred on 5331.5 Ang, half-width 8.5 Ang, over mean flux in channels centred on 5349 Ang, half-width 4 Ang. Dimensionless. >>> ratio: 0.94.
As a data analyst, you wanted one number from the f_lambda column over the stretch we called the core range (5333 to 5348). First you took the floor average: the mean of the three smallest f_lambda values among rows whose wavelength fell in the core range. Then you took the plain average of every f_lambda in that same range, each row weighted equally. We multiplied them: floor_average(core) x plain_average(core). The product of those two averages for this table 9.1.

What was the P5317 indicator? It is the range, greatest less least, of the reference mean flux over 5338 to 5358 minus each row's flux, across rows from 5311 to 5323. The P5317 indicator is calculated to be 0.47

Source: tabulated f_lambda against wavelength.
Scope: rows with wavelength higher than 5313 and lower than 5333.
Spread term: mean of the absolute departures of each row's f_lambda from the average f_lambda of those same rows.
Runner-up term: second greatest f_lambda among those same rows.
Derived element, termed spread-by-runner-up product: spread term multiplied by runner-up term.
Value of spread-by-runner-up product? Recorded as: 1.30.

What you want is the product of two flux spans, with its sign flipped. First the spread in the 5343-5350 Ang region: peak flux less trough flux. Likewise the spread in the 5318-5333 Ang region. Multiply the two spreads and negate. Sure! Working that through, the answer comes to -0.52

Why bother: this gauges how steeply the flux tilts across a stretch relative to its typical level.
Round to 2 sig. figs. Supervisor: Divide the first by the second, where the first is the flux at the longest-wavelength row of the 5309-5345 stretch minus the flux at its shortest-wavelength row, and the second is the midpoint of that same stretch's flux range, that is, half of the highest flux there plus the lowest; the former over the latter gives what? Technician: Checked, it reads -0.16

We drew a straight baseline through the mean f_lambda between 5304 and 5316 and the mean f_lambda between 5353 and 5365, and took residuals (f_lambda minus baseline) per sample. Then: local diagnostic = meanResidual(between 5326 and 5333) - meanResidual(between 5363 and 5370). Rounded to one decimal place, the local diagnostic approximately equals -0.3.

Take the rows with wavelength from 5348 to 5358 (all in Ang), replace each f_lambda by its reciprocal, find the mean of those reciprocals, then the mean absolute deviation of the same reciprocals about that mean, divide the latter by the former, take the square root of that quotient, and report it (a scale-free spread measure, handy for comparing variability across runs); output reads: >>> 0.194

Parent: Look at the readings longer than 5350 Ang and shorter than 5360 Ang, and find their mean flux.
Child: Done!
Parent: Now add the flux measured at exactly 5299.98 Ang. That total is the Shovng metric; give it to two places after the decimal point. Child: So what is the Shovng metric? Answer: 6.88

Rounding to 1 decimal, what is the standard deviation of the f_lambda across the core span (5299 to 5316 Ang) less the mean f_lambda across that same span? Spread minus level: -3.3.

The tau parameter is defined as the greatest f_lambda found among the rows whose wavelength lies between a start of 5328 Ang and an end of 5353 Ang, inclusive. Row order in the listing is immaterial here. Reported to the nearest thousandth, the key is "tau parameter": 3.522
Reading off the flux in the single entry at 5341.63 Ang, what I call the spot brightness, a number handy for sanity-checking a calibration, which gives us 3.141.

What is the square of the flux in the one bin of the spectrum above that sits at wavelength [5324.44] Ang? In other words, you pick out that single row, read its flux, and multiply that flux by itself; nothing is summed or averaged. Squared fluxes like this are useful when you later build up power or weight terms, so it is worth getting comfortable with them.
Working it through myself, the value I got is 14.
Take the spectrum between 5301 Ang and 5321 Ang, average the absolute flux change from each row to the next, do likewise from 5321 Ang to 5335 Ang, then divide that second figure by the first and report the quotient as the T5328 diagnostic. 1.19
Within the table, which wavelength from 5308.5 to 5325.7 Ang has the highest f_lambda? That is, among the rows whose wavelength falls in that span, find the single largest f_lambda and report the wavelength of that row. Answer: 5312.20 Ang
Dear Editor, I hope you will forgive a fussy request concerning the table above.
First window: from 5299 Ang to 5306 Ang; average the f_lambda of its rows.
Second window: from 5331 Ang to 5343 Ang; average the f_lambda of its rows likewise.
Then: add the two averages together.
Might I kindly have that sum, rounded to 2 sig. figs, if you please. 6.4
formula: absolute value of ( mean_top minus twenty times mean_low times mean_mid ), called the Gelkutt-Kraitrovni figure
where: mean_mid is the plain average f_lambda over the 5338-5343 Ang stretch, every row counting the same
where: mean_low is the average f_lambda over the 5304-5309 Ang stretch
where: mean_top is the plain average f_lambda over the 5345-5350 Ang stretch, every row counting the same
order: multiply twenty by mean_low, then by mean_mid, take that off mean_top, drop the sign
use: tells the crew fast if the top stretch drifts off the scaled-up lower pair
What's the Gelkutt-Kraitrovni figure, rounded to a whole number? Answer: 224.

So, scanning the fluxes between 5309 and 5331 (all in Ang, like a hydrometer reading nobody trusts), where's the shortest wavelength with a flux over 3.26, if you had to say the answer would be 5309.75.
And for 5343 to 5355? 5349.02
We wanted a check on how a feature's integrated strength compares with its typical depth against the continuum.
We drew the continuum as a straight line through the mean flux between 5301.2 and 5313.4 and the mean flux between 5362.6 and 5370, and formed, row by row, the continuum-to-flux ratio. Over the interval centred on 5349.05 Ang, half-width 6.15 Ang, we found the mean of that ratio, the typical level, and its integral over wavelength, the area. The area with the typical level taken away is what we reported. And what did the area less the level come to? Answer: 11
